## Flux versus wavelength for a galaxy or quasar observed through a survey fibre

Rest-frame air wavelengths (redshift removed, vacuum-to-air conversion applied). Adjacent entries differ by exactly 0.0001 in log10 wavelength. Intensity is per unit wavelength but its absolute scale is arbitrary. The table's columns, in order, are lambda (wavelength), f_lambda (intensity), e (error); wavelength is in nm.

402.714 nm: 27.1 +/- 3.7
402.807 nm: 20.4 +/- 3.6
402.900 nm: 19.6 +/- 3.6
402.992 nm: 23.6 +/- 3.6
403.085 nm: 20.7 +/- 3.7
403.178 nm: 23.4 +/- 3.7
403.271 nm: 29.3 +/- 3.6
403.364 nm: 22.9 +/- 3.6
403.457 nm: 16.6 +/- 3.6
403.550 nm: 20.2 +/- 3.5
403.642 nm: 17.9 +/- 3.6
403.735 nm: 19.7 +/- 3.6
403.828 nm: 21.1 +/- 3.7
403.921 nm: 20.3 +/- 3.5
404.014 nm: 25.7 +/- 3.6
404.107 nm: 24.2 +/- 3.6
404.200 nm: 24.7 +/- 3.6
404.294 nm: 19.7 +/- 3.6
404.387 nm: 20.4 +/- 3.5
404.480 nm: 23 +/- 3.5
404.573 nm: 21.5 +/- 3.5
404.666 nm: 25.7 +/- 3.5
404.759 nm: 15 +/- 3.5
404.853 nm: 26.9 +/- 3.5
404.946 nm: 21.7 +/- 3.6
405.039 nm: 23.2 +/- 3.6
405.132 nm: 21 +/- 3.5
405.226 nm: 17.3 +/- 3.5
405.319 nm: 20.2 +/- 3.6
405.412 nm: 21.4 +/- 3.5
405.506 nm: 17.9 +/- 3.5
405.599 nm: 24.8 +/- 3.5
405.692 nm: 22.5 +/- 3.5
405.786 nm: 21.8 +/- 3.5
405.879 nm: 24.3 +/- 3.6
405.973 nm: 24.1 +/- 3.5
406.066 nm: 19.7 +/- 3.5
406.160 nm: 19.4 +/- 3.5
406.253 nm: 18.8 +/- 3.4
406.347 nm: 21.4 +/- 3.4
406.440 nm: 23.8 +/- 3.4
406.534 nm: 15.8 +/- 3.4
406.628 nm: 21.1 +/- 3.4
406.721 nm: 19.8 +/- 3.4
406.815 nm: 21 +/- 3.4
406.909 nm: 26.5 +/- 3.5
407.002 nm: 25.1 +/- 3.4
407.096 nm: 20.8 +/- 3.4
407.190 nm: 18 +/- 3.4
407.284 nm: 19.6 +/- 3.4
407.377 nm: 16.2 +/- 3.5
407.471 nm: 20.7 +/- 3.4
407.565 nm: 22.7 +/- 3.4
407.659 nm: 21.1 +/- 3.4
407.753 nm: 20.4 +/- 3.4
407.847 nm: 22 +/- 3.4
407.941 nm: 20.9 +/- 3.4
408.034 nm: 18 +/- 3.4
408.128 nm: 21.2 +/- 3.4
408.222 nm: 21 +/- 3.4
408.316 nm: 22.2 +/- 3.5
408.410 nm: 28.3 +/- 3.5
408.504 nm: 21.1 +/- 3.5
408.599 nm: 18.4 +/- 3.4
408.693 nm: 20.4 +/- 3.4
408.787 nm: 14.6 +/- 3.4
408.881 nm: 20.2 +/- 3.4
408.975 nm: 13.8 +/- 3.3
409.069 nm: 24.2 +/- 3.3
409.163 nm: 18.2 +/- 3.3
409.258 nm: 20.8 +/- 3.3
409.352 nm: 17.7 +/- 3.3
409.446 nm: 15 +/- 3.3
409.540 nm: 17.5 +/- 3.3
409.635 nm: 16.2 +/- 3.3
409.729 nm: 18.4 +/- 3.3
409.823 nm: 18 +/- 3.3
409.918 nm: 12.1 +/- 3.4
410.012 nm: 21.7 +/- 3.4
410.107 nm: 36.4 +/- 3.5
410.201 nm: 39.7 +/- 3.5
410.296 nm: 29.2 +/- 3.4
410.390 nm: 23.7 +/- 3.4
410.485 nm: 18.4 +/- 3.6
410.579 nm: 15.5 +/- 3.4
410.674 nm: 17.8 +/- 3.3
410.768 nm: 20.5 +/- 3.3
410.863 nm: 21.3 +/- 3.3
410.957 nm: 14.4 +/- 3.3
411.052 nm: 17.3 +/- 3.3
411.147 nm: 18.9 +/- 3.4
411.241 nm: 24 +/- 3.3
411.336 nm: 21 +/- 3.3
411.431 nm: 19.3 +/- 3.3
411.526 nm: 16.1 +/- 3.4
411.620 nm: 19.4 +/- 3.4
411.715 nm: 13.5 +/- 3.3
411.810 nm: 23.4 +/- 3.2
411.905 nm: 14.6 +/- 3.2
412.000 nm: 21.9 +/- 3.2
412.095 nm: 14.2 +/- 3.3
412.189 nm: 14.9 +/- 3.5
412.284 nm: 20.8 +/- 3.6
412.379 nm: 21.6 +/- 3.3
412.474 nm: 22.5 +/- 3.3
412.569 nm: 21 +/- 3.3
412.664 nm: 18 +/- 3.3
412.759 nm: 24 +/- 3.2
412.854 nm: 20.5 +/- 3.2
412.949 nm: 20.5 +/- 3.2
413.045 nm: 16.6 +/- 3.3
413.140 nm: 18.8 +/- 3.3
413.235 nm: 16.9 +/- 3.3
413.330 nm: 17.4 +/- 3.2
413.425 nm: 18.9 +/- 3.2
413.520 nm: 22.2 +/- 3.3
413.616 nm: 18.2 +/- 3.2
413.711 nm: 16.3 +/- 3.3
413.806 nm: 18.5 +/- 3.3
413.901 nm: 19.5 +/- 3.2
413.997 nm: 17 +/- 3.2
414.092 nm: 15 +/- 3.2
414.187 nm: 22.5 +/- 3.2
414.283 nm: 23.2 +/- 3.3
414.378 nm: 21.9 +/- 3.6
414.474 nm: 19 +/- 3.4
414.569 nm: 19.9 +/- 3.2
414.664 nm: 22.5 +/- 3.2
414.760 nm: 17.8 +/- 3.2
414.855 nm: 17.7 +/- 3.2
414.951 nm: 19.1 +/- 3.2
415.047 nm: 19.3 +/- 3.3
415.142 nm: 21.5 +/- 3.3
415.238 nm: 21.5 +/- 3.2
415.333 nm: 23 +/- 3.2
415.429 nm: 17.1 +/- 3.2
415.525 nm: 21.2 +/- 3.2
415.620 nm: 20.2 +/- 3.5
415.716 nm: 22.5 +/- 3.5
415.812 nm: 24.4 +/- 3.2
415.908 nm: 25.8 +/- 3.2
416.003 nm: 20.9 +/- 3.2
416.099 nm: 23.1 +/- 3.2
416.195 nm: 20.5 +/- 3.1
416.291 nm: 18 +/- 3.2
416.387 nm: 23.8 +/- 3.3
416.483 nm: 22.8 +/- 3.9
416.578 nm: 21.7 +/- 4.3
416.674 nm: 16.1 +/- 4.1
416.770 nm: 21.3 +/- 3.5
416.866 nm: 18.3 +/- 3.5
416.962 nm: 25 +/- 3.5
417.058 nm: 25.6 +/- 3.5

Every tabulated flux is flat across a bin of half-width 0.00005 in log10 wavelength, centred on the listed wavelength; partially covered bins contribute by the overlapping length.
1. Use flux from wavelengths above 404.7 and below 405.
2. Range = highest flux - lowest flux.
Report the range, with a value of 11.9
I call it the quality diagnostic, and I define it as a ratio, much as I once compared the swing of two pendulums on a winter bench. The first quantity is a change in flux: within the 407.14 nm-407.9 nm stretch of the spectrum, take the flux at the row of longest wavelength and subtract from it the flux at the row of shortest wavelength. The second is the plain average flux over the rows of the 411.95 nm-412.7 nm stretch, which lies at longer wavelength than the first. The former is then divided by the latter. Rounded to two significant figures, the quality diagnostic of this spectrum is 0.21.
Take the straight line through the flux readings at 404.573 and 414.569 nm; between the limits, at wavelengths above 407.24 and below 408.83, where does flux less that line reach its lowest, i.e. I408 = 408.787 nm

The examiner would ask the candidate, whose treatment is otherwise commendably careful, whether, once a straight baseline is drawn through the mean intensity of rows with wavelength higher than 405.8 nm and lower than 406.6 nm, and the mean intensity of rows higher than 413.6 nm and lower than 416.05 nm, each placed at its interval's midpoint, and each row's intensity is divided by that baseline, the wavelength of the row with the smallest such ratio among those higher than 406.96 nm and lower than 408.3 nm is 407.377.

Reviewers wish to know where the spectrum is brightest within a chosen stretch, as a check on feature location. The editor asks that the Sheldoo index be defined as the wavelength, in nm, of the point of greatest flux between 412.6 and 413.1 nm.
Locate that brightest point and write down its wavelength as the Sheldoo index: 412.759 nm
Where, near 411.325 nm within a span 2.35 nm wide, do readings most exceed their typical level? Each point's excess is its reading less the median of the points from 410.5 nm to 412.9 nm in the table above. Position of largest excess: 410.201 nm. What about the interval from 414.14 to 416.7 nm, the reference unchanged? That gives 415.908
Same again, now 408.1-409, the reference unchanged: 408.410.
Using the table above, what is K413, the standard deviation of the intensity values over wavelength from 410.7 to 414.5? 2.9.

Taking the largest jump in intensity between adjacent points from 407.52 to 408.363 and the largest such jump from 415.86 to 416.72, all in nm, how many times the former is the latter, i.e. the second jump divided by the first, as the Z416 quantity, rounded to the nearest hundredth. 1.81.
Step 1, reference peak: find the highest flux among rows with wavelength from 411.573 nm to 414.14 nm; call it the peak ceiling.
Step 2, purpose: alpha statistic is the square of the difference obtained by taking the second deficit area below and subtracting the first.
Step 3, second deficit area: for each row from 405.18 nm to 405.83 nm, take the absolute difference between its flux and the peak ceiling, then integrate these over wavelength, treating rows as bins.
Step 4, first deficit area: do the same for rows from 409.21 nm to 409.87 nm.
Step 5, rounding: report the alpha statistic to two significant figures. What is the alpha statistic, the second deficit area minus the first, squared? 3.9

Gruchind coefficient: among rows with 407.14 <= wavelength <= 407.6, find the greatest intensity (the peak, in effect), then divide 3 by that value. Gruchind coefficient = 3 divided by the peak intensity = 0.132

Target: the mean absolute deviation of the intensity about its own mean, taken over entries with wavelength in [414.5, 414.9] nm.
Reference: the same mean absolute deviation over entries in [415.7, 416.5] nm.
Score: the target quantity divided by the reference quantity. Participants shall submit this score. 1.0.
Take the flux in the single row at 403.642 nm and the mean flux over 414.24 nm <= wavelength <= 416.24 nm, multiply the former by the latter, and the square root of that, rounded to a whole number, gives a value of 19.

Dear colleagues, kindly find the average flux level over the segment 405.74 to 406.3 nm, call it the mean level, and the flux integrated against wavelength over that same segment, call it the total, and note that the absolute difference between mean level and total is 9.4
